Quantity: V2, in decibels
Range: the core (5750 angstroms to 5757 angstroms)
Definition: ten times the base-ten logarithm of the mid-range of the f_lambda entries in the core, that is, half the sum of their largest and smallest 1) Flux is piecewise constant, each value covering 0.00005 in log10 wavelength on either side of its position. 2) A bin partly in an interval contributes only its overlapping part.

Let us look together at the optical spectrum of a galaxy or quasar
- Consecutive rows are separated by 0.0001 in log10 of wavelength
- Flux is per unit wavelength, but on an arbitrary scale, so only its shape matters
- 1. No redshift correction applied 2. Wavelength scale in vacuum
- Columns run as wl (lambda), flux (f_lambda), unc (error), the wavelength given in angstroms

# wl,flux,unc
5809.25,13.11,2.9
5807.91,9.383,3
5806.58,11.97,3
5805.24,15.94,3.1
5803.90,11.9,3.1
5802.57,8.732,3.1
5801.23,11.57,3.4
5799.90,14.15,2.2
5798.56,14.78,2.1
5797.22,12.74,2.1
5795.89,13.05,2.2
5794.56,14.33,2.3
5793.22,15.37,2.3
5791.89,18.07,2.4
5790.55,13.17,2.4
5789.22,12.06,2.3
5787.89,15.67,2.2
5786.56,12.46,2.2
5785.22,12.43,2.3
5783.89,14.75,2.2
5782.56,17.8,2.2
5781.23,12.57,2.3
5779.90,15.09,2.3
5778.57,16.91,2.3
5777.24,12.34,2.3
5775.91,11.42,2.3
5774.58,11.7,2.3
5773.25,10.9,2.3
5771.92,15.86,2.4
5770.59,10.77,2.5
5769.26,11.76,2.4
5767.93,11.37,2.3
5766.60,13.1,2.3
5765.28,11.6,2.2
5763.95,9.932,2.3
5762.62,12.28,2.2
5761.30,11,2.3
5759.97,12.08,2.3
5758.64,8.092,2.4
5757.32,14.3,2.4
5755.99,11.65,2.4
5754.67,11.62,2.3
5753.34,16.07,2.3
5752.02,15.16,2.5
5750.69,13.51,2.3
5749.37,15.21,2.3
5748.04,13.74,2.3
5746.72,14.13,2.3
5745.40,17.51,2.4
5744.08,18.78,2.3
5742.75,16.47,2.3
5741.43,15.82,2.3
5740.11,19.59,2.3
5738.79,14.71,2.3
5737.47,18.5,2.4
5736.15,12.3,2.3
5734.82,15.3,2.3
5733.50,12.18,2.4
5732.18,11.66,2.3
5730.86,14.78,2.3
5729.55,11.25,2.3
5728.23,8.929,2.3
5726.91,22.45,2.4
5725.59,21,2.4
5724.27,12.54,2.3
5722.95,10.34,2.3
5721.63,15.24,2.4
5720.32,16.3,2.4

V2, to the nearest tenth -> 11.4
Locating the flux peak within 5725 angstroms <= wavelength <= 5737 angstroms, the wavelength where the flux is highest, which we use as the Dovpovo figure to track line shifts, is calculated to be 5726.91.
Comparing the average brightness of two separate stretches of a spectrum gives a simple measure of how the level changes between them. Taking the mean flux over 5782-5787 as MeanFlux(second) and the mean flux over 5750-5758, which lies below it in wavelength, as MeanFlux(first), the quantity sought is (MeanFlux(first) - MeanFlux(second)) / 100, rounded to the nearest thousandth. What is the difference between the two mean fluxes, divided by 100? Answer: -0.006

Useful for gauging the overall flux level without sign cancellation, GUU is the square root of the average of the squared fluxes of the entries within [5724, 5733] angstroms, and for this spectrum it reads 15.4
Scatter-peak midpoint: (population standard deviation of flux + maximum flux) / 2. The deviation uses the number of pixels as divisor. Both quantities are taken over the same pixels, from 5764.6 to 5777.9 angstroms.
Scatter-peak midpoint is 8.6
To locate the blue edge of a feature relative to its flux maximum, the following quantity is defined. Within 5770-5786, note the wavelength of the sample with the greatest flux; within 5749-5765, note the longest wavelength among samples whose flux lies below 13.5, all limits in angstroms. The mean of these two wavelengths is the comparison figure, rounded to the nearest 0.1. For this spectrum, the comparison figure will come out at 5773.3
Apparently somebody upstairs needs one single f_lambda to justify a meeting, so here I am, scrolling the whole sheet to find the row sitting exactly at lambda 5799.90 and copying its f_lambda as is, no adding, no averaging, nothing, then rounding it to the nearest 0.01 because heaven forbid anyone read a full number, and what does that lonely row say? 14.15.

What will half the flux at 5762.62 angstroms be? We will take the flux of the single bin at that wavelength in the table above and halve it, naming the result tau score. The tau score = 6.1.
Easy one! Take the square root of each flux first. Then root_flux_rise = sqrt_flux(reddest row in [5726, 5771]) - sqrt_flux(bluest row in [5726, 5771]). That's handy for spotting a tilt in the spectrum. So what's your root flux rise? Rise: -1.5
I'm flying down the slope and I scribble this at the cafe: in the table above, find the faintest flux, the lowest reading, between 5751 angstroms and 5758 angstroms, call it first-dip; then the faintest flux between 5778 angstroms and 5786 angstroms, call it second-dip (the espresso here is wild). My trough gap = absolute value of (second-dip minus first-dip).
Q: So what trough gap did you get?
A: 0.8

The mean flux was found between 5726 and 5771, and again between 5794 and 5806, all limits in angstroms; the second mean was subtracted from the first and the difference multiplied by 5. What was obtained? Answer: 4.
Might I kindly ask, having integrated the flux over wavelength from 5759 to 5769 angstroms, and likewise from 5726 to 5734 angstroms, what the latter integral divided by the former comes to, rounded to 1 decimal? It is 1.0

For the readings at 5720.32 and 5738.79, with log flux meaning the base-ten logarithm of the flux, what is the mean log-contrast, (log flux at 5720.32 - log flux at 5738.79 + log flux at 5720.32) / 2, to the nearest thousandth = 0.628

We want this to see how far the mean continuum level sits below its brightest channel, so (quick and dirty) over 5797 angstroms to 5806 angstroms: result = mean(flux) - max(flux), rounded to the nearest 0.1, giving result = -3.1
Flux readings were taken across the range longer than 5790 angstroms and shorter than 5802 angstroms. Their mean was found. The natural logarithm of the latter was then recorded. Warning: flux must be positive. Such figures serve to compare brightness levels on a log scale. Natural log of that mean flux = 2.65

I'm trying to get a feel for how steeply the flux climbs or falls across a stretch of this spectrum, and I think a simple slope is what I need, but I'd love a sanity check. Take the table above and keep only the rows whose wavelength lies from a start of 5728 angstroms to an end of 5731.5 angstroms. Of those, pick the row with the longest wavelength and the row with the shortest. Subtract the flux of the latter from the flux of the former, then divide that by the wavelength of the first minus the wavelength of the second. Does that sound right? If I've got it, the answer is 2.2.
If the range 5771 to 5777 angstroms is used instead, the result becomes -1.1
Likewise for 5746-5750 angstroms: 0.4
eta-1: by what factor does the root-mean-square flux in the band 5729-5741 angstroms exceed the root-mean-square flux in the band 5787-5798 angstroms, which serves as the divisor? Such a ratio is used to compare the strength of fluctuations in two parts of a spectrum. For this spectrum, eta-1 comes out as 1.02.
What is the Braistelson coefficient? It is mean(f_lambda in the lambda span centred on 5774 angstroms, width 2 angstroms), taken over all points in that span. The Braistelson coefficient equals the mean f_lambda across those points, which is 11.3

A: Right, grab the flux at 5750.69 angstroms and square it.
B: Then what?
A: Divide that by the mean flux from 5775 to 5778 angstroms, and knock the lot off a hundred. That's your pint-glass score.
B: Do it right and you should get 85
